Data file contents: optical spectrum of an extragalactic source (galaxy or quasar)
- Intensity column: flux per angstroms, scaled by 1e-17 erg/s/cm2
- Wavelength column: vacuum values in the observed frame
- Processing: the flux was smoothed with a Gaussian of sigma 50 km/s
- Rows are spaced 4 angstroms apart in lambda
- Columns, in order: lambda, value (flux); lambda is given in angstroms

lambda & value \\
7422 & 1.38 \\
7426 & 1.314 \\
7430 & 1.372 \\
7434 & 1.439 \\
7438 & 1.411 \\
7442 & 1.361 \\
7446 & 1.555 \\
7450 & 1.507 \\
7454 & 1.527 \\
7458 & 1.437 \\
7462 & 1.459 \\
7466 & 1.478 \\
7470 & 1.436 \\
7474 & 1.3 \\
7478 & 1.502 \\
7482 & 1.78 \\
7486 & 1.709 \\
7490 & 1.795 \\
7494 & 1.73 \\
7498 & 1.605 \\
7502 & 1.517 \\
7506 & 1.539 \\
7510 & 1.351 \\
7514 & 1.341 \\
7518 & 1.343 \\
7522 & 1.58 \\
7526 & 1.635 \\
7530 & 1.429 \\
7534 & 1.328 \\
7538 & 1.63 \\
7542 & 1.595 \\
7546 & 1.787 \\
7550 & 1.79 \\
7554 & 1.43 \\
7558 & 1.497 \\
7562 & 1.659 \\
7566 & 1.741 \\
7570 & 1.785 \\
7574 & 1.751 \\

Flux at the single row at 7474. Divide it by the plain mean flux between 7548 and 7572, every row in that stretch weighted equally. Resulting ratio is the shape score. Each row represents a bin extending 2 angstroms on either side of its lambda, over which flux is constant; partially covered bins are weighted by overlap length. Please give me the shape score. 0.79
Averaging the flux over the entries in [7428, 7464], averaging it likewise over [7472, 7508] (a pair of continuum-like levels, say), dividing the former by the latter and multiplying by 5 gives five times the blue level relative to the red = 4.51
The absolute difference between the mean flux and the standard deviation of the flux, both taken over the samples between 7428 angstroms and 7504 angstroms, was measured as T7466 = 1.38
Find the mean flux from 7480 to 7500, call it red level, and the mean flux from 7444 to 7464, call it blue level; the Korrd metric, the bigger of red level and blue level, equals 1.72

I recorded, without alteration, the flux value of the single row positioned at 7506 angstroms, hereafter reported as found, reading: 1.539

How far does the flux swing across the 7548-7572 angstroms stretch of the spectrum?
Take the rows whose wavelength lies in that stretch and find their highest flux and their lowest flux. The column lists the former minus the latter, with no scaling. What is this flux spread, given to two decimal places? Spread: 0.36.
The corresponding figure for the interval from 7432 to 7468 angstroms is 0.19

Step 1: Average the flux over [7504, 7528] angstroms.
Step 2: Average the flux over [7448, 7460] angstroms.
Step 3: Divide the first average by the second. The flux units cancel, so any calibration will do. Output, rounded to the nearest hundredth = 0.98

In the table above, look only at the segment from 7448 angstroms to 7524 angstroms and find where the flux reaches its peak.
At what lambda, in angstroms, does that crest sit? 7490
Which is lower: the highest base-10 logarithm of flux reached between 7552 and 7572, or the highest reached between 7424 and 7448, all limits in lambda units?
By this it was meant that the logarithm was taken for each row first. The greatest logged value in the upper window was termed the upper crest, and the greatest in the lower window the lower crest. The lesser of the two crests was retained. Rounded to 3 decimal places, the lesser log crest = 0.192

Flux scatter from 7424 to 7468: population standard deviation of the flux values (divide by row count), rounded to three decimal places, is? 0.070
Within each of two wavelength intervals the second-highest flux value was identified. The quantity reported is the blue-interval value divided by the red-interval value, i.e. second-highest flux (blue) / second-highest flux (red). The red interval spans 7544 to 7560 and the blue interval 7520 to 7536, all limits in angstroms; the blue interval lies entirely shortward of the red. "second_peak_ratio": 0.884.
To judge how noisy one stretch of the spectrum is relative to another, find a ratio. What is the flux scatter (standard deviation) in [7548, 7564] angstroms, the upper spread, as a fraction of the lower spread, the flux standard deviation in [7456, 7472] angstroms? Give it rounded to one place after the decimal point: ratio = 8.1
